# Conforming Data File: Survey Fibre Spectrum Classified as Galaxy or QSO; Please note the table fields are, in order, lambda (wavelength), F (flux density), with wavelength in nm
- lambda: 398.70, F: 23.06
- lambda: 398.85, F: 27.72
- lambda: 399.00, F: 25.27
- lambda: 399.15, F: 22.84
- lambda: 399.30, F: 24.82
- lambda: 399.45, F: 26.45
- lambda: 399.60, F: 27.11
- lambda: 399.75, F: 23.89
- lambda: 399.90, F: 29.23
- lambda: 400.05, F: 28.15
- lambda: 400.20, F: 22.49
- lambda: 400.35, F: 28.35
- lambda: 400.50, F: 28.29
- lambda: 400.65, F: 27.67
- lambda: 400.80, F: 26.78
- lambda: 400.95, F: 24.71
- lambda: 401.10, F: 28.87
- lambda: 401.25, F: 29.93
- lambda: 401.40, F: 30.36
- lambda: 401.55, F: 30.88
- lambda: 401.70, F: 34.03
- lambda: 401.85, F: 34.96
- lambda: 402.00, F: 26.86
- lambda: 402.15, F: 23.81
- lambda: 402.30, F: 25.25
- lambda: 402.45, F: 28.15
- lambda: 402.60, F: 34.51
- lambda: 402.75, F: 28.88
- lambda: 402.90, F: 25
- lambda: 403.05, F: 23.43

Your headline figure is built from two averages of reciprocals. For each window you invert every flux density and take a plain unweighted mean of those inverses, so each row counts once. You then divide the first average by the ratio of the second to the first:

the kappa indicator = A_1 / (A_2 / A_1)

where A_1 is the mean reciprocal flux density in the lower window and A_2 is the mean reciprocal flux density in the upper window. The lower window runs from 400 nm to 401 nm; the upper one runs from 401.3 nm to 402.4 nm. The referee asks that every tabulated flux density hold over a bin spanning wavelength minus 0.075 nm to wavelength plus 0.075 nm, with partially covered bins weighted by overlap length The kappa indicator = 0.0413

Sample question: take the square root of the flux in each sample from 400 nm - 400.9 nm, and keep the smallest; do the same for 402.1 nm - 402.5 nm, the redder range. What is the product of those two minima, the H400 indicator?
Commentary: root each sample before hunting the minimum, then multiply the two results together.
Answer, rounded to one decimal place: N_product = 23.1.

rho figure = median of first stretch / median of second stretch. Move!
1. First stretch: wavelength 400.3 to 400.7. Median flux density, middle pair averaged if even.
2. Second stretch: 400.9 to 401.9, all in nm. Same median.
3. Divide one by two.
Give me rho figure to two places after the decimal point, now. 0.93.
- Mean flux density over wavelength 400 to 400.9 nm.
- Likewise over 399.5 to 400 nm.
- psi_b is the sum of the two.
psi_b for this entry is 53.7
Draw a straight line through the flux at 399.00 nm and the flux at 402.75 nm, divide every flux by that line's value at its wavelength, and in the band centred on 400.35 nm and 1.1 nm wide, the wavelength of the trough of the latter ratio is 400.20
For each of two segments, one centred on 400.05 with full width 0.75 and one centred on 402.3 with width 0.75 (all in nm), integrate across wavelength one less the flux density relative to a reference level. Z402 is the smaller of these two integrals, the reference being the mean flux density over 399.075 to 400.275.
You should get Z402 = -0.061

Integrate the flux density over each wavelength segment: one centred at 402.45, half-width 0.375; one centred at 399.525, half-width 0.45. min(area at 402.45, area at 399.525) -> 21.1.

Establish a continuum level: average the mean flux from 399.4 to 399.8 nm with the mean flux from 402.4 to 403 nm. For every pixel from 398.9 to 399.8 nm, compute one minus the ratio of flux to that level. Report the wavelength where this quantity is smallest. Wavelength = 399.60 nm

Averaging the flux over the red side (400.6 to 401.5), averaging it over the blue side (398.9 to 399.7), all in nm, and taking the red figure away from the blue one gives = -2.8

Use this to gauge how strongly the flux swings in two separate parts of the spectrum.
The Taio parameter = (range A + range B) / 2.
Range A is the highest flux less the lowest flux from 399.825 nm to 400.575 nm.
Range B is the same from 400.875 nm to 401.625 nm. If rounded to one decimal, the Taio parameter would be 6.5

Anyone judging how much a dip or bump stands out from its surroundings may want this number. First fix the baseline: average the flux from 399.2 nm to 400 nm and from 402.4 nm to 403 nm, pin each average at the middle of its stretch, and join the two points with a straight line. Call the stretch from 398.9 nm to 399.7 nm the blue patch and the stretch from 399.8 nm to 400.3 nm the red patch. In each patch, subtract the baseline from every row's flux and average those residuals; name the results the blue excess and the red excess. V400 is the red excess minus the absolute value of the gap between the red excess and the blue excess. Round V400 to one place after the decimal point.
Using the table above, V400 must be -0.7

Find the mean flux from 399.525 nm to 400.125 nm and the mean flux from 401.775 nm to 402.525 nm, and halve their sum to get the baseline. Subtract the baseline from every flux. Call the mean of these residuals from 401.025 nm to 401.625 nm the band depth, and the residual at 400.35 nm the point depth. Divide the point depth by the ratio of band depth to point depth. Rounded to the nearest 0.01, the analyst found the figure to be 0.32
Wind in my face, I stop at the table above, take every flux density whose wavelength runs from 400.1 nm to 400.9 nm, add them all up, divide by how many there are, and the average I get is 26.7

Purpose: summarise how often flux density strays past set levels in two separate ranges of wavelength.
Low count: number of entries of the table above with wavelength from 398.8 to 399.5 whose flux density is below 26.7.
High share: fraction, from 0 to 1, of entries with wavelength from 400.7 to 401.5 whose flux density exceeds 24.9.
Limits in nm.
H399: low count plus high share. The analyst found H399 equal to 4.8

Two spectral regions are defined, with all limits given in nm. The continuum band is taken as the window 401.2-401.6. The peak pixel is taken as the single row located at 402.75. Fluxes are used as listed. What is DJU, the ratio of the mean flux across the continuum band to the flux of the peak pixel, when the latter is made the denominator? 1.05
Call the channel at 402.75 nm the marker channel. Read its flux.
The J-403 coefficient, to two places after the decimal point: 28.88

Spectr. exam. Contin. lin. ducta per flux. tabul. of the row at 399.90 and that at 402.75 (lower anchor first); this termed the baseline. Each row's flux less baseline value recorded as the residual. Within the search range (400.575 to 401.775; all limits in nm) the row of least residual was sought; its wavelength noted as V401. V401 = 400.95 nm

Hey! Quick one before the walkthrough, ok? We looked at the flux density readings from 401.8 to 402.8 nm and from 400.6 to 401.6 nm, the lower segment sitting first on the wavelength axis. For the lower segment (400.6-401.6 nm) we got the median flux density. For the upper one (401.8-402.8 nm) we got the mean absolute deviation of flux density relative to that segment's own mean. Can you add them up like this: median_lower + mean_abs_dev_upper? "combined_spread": 32.2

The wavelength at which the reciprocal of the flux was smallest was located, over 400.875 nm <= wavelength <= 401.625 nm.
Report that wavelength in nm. 401.55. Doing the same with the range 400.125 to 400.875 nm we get 400.35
